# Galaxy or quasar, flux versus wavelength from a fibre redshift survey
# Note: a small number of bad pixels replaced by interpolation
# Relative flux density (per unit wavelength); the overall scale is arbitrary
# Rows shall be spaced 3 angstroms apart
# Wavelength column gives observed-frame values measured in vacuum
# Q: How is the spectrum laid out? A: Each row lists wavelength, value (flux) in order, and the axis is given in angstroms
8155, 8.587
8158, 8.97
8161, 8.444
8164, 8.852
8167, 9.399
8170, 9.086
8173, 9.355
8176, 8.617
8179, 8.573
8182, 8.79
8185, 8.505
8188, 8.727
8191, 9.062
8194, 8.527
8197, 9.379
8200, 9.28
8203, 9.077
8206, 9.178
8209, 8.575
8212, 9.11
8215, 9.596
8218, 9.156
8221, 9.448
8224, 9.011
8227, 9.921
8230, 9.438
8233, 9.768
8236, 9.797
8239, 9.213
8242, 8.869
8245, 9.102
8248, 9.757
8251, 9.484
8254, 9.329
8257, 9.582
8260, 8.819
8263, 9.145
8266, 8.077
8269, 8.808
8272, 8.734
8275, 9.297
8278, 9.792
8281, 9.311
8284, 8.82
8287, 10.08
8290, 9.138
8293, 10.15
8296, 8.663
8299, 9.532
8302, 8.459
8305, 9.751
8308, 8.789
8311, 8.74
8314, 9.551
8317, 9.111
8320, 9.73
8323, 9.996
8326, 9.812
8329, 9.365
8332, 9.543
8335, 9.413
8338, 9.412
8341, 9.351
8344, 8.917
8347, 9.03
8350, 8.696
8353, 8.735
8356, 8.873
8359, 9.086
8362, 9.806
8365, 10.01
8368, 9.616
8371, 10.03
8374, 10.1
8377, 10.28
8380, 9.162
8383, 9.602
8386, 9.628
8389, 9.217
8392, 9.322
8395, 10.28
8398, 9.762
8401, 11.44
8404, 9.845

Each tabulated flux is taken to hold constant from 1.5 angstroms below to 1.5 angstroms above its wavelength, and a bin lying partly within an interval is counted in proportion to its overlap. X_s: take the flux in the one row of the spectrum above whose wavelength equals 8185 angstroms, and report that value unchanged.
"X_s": 8.505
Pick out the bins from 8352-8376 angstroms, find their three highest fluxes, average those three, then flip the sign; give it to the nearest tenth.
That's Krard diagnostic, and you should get -10.0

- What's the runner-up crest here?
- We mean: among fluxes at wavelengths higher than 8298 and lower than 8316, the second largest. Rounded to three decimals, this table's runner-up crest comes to 9.551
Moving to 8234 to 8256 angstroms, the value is 9.757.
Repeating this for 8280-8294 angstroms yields 10.080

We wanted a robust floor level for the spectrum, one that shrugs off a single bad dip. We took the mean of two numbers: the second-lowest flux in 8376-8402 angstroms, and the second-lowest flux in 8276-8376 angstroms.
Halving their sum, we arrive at 8.94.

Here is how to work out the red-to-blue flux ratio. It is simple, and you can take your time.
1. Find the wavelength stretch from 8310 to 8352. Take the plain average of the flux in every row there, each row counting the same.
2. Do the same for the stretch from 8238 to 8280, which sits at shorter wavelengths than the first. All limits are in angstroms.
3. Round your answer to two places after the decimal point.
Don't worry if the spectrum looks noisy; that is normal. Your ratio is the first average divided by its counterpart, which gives 1.02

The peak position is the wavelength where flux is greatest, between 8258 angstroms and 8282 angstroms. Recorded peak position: 8278 angstroms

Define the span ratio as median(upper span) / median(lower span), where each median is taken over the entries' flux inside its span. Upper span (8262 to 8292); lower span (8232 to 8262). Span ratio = 0.97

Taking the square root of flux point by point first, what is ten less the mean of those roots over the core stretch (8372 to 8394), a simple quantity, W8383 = 6.90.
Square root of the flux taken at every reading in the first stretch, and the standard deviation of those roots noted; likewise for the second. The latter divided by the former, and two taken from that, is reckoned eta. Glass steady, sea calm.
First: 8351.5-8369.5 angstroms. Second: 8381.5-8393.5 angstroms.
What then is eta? -1.6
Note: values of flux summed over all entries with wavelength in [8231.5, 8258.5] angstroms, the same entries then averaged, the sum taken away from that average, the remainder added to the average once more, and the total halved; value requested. -33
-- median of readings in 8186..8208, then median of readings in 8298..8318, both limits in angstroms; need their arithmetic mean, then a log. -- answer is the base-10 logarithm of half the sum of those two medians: 0.959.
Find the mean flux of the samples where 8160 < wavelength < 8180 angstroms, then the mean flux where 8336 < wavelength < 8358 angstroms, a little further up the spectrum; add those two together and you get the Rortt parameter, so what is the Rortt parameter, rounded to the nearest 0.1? 17.9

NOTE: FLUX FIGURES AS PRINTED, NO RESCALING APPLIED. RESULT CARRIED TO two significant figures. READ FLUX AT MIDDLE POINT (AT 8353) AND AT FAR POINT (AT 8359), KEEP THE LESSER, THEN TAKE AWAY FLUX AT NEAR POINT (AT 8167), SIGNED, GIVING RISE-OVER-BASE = -0.66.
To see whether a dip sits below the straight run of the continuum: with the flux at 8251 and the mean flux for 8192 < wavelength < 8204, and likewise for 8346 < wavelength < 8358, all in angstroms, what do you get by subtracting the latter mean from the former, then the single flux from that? -9.3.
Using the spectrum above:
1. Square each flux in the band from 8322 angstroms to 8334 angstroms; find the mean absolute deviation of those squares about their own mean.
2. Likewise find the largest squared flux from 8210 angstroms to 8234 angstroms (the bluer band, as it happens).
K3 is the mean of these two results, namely 51.4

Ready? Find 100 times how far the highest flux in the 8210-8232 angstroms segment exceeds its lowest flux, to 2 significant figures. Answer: 91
